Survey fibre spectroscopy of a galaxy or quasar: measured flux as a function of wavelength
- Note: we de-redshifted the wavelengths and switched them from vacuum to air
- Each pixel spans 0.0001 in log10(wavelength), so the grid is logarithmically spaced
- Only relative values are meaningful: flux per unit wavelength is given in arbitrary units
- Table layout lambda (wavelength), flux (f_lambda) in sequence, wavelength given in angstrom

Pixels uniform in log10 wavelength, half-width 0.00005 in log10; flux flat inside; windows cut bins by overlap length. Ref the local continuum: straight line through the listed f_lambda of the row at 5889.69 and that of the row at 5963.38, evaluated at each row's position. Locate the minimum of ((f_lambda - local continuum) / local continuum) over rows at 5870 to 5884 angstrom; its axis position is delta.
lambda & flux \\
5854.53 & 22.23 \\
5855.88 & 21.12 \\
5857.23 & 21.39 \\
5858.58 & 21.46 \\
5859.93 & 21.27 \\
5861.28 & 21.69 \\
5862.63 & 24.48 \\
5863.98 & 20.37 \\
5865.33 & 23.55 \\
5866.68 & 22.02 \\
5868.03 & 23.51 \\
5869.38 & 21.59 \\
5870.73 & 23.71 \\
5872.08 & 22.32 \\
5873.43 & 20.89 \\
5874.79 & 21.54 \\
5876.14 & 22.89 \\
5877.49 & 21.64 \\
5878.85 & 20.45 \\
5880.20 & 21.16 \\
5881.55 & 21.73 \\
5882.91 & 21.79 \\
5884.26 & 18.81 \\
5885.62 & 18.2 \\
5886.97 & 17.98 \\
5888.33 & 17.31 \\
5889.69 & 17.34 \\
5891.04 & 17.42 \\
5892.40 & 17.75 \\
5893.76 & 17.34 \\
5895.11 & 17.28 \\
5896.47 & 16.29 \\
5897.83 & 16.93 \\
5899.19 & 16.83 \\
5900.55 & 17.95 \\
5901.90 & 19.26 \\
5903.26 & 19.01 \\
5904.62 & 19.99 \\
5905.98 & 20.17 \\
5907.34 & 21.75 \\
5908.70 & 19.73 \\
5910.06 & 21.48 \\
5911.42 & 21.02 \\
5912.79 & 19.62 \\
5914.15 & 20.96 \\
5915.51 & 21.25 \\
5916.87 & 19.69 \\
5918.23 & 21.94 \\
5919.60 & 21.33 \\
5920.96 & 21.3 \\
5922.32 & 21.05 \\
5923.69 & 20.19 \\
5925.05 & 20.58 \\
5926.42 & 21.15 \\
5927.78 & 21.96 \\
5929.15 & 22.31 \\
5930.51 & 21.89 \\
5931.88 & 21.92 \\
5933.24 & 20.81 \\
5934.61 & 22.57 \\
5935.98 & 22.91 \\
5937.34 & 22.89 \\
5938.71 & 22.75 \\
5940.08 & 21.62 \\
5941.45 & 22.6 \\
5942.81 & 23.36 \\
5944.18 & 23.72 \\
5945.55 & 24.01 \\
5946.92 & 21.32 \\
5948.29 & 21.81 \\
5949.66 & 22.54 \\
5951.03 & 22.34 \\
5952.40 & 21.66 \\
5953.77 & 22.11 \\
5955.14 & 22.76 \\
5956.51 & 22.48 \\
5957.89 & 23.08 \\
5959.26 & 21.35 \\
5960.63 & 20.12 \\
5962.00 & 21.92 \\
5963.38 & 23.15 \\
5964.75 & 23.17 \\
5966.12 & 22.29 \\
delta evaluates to 5878.85 angstrom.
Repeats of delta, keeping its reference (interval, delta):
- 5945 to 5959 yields 5952.40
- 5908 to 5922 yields 5916.87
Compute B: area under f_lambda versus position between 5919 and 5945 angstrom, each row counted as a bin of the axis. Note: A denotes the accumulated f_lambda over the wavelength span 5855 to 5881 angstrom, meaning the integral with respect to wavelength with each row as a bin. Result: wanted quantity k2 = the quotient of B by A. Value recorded 1.00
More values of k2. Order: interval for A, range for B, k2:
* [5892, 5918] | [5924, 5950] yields 1.15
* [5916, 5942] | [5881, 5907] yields 0.85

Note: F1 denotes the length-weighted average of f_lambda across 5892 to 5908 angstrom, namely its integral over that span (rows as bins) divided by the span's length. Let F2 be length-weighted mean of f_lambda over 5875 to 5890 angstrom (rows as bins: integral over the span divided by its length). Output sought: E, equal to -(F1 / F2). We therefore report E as -0.92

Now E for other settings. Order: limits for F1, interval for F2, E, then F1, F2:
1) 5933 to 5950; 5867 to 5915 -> -1.14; 22.6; 19.8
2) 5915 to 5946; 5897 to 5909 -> -1.15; 21.9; 19.0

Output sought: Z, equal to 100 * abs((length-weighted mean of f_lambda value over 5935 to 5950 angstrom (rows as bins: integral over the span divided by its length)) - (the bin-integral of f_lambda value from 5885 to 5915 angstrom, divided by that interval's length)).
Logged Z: 396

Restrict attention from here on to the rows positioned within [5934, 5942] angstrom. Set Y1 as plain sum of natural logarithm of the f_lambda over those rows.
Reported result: 18.7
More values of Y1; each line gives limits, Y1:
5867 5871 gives 9.4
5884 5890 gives 14.4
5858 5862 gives 9.2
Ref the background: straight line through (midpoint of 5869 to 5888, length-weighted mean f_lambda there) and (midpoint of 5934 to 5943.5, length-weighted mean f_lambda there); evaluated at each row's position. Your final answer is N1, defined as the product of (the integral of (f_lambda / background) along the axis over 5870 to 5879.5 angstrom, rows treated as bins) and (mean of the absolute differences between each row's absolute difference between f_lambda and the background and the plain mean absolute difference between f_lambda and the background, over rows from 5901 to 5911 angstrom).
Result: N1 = 8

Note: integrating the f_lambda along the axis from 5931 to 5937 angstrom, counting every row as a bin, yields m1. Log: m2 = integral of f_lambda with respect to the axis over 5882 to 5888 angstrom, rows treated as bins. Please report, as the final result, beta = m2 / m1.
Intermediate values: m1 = 133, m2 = 115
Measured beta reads 0.87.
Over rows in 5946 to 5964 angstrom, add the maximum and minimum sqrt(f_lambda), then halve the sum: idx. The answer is 4.65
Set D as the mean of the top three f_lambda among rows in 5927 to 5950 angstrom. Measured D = 23.70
